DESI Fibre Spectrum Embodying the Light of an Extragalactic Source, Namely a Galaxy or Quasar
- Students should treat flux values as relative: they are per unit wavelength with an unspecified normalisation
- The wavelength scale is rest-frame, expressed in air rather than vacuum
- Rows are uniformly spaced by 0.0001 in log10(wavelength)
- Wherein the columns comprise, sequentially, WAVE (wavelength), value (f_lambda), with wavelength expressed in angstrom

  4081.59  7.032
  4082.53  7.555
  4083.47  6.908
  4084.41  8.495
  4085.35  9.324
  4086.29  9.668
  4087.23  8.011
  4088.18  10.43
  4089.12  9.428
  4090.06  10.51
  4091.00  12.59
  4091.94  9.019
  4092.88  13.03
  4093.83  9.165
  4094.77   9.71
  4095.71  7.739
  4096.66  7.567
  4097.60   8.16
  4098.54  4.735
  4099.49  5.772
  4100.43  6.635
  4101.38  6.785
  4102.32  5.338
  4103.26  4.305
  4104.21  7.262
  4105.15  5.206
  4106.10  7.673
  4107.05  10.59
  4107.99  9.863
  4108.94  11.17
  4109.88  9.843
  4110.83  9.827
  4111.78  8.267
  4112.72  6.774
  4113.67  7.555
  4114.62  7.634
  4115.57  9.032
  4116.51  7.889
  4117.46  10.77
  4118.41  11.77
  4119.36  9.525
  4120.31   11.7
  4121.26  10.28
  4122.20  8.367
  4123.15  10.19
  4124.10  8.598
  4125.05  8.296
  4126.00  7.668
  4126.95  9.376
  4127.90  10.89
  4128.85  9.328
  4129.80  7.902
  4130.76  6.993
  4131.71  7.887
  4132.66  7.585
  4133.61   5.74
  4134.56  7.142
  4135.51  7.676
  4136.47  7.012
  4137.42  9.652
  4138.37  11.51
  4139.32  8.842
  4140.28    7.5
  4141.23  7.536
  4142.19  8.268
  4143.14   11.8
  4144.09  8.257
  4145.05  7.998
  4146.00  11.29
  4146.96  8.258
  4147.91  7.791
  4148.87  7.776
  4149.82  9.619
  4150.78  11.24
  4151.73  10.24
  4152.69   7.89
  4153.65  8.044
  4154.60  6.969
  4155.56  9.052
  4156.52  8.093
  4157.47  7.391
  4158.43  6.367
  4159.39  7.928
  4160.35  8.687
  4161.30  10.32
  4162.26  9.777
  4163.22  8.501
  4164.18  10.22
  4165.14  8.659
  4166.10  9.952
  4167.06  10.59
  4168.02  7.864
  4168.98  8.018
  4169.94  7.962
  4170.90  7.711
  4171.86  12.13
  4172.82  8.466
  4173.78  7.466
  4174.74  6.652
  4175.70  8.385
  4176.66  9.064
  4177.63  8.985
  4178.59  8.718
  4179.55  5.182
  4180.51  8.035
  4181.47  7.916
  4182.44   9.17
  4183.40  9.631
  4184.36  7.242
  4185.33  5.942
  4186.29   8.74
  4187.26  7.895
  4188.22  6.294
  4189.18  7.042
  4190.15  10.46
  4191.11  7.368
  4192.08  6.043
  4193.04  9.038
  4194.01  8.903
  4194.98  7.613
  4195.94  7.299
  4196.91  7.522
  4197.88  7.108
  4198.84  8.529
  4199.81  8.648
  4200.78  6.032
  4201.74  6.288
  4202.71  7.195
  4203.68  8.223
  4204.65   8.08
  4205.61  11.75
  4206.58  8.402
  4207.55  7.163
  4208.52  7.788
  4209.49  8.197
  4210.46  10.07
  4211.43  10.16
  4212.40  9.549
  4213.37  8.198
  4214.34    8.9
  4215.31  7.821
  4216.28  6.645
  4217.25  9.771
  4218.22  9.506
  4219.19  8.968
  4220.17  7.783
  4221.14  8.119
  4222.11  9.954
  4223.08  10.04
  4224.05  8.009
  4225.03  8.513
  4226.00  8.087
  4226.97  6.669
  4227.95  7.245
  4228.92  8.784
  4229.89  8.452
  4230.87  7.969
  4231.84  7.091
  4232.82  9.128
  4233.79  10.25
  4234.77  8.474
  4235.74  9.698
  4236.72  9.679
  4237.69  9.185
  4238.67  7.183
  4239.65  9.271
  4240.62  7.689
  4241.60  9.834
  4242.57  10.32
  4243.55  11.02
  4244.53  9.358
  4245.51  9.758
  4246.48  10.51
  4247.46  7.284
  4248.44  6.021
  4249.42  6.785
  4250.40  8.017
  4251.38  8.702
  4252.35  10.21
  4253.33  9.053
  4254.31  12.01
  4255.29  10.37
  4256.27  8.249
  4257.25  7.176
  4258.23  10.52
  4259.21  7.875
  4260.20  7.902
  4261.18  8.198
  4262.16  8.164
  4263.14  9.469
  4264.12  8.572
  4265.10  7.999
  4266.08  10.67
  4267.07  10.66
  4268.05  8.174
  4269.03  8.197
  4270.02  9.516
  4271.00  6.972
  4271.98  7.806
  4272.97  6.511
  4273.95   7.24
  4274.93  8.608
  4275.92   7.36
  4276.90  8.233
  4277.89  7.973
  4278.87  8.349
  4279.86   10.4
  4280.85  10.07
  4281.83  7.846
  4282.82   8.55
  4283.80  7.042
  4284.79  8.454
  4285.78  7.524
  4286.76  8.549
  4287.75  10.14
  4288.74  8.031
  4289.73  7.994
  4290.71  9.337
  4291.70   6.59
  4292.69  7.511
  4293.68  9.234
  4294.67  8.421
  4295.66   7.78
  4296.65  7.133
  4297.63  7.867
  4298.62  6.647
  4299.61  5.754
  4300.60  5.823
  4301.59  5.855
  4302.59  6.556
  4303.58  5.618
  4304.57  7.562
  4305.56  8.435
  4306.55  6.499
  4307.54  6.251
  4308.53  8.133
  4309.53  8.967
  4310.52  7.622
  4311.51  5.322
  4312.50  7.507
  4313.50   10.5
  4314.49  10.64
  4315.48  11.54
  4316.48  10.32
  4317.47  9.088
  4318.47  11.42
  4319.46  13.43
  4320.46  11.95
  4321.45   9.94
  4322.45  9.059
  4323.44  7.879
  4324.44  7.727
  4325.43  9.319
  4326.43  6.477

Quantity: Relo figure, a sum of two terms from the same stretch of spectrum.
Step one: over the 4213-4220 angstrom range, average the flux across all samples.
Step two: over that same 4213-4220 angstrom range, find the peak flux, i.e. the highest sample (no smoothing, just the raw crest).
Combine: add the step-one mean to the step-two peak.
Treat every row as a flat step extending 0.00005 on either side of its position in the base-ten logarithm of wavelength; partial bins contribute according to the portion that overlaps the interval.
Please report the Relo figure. 18.3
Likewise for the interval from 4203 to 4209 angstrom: 20.3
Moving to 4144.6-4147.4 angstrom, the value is 20.5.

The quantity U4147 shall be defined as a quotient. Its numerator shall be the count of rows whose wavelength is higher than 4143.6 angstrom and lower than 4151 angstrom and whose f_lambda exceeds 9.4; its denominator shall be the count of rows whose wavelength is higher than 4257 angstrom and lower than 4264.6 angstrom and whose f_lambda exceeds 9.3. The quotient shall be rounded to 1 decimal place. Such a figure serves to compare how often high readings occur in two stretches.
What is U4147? 1.5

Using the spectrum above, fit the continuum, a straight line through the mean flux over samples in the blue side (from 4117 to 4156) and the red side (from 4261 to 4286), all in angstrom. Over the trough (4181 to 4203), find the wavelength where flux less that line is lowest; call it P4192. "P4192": 4185.33 angstrom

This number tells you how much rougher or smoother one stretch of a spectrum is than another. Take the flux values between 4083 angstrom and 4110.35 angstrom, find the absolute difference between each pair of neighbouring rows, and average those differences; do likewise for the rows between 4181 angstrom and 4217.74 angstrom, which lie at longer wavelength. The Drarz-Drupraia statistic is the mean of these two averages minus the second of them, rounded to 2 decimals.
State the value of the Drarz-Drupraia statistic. 0.17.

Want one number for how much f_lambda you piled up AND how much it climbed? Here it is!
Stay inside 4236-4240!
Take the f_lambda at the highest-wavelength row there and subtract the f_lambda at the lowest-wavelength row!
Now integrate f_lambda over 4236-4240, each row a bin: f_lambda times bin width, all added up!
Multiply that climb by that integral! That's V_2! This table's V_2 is -14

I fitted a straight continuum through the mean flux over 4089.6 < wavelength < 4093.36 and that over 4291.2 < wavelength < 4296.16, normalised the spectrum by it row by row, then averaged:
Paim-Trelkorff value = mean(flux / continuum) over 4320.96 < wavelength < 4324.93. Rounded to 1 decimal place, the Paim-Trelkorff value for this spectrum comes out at 1.2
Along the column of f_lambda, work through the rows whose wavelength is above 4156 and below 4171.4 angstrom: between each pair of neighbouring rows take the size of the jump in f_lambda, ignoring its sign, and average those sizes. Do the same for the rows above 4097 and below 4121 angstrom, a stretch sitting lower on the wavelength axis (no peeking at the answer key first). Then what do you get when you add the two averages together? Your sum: 2.58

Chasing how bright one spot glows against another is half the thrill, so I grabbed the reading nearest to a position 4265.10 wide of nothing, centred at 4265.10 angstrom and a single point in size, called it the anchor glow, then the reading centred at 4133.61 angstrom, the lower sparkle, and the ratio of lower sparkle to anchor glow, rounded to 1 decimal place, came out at 0.7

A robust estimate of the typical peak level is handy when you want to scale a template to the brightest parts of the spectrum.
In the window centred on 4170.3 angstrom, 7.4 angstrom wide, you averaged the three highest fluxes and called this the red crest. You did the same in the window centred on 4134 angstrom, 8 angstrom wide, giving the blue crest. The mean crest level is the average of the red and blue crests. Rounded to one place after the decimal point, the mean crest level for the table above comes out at 9.4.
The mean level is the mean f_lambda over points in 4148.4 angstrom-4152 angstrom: 9.7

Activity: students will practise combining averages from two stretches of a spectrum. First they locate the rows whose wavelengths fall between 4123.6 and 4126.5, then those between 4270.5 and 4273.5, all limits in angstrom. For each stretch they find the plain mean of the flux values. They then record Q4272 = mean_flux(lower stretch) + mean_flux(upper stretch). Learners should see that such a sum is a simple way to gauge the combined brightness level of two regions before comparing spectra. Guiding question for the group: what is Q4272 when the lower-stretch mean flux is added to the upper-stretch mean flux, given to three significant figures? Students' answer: 15.3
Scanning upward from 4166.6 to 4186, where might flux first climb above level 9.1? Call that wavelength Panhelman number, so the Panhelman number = 4167.06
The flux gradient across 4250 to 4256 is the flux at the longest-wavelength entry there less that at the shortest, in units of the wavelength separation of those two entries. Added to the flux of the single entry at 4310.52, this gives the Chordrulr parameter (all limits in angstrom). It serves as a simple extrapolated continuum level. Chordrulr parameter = 8.1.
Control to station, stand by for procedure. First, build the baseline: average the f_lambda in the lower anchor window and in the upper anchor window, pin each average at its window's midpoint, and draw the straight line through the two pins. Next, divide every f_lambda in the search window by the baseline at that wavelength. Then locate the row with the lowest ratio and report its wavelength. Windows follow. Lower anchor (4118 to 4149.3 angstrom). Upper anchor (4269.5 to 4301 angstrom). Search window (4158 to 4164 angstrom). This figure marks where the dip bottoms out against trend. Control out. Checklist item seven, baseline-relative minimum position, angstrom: 4158.43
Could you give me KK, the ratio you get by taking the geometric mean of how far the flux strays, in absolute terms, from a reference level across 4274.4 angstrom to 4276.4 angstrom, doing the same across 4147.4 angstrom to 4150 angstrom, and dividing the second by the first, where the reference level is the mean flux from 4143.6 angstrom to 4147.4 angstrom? 1.3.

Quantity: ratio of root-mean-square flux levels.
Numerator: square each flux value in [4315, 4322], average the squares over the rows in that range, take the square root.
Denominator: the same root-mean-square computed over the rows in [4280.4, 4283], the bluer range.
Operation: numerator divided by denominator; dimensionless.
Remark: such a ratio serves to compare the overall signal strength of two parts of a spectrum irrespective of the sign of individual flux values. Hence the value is 1.3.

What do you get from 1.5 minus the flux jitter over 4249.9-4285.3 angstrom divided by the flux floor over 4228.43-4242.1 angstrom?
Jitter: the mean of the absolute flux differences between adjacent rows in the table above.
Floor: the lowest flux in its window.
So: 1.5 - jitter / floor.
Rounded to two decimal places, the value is 1.32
